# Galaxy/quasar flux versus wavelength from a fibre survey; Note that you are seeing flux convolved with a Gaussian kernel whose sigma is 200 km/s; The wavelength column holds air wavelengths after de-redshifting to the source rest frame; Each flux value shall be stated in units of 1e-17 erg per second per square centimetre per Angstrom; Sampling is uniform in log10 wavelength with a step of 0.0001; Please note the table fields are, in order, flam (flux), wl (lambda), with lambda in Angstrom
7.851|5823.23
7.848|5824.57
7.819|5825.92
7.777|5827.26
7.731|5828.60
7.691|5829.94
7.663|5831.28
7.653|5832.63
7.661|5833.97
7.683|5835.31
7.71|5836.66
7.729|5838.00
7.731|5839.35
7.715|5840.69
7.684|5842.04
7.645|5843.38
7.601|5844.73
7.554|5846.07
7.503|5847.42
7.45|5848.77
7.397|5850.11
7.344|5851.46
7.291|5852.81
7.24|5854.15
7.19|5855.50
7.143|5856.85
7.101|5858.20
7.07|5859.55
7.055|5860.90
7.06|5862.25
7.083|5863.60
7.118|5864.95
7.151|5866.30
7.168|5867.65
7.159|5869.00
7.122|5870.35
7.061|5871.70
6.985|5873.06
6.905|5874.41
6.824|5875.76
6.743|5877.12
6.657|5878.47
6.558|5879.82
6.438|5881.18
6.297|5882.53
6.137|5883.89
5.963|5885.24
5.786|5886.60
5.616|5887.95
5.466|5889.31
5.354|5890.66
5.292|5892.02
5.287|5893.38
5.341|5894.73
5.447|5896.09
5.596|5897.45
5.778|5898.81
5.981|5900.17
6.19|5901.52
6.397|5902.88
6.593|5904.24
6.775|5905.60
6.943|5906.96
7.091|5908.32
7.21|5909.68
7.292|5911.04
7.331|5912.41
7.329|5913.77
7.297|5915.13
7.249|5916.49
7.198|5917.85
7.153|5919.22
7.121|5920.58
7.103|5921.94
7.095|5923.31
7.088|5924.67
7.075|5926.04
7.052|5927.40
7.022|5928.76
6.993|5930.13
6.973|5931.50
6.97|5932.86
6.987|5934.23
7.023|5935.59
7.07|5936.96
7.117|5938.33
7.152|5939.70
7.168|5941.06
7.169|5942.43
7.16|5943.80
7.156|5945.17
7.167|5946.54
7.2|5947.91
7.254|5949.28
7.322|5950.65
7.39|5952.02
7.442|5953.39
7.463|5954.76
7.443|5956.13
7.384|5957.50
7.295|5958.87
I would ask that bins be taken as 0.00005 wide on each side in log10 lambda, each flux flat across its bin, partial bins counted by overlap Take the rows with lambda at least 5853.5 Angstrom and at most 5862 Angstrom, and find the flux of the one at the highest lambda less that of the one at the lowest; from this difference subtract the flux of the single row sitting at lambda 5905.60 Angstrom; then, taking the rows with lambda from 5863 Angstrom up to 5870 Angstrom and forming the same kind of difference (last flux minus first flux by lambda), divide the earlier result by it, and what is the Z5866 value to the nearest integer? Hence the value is -92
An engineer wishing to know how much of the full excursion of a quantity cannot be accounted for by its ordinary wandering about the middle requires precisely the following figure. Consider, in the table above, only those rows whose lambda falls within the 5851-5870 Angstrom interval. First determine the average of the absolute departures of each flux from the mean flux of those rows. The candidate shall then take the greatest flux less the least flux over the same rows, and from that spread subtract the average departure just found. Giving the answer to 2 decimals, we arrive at 0.22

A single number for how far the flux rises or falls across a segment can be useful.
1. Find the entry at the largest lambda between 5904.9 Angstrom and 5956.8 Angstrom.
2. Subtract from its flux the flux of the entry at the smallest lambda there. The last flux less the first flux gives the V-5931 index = 0.7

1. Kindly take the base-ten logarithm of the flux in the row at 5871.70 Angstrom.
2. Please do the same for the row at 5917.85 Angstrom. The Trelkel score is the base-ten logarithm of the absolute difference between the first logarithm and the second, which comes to -2.08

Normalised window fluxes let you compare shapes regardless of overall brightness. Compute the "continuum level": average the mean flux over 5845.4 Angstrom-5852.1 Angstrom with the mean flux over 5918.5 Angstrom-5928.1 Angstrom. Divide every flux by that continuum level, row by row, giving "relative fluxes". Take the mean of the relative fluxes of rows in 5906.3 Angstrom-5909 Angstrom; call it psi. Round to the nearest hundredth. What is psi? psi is 0.96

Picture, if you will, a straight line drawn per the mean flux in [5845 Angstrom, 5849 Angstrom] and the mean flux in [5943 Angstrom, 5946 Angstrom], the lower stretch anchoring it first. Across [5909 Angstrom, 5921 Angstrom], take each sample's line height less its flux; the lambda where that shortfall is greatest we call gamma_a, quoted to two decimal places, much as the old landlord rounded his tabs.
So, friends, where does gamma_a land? 5920.58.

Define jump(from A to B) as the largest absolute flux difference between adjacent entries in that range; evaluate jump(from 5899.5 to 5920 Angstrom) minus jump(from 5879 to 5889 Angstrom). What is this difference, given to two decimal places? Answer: 0.03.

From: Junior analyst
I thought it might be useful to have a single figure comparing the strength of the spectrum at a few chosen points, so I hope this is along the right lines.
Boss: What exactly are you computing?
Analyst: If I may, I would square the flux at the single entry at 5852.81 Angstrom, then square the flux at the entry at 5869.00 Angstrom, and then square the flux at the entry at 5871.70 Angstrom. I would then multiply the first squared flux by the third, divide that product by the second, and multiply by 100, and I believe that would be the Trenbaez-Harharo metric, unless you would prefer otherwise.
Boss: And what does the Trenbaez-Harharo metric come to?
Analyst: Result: 5171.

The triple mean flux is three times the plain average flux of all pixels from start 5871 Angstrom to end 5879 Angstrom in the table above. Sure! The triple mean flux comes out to 20.6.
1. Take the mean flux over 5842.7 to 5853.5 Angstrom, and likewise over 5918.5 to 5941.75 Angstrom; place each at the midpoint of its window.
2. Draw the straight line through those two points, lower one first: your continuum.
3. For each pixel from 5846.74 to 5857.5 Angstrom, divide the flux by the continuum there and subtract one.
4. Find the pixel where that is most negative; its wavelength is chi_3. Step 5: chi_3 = 5856.85 Angstrom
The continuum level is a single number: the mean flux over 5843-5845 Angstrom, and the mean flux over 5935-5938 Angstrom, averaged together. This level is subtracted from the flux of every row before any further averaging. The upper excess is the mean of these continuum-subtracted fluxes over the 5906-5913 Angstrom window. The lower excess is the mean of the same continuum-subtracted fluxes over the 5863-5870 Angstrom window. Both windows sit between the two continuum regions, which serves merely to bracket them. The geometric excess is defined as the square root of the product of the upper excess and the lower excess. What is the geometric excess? 0.18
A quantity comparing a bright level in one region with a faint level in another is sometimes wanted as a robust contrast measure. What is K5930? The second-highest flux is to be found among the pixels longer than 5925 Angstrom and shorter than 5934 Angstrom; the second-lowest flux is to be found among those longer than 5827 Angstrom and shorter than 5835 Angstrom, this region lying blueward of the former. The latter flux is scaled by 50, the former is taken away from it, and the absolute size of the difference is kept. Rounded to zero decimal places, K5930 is 376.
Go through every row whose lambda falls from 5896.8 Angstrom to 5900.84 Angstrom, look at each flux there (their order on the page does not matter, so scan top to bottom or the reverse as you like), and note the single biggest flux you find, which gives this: 5.981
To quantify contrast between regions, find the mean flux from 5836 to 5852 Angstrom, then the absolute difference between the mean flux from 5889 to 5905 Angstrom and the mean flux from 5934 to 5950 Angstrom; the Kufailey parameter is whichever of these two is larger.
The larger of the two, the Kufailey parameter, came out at 7.59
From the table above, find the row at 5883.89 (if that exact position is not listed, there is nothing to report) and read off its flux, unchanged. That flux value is 6.137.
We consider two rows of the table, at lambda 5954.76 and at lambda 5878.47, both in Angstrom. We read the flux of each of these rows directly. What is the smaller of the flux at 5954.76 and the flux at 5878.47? 6.7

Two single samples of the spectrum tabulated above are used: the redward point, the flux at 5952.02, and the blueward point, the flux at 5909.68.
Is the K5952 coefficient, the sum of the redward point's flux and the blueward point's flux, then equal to 14.6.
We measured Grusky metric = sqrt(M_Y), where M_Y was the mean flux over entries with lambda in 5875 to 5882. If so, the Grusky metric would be 2.58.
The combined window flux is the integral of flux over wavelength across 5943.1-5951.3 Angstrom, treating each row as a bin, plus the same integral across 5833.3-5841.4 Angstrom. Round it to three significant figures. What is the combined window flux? 121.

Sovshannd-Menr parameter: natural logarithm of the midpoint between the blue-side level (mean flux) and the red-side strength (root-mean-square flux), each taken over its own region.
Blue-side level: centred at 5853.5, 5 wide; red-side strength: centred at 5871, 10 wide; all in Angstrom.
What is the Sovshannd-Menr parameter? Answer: 1.97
